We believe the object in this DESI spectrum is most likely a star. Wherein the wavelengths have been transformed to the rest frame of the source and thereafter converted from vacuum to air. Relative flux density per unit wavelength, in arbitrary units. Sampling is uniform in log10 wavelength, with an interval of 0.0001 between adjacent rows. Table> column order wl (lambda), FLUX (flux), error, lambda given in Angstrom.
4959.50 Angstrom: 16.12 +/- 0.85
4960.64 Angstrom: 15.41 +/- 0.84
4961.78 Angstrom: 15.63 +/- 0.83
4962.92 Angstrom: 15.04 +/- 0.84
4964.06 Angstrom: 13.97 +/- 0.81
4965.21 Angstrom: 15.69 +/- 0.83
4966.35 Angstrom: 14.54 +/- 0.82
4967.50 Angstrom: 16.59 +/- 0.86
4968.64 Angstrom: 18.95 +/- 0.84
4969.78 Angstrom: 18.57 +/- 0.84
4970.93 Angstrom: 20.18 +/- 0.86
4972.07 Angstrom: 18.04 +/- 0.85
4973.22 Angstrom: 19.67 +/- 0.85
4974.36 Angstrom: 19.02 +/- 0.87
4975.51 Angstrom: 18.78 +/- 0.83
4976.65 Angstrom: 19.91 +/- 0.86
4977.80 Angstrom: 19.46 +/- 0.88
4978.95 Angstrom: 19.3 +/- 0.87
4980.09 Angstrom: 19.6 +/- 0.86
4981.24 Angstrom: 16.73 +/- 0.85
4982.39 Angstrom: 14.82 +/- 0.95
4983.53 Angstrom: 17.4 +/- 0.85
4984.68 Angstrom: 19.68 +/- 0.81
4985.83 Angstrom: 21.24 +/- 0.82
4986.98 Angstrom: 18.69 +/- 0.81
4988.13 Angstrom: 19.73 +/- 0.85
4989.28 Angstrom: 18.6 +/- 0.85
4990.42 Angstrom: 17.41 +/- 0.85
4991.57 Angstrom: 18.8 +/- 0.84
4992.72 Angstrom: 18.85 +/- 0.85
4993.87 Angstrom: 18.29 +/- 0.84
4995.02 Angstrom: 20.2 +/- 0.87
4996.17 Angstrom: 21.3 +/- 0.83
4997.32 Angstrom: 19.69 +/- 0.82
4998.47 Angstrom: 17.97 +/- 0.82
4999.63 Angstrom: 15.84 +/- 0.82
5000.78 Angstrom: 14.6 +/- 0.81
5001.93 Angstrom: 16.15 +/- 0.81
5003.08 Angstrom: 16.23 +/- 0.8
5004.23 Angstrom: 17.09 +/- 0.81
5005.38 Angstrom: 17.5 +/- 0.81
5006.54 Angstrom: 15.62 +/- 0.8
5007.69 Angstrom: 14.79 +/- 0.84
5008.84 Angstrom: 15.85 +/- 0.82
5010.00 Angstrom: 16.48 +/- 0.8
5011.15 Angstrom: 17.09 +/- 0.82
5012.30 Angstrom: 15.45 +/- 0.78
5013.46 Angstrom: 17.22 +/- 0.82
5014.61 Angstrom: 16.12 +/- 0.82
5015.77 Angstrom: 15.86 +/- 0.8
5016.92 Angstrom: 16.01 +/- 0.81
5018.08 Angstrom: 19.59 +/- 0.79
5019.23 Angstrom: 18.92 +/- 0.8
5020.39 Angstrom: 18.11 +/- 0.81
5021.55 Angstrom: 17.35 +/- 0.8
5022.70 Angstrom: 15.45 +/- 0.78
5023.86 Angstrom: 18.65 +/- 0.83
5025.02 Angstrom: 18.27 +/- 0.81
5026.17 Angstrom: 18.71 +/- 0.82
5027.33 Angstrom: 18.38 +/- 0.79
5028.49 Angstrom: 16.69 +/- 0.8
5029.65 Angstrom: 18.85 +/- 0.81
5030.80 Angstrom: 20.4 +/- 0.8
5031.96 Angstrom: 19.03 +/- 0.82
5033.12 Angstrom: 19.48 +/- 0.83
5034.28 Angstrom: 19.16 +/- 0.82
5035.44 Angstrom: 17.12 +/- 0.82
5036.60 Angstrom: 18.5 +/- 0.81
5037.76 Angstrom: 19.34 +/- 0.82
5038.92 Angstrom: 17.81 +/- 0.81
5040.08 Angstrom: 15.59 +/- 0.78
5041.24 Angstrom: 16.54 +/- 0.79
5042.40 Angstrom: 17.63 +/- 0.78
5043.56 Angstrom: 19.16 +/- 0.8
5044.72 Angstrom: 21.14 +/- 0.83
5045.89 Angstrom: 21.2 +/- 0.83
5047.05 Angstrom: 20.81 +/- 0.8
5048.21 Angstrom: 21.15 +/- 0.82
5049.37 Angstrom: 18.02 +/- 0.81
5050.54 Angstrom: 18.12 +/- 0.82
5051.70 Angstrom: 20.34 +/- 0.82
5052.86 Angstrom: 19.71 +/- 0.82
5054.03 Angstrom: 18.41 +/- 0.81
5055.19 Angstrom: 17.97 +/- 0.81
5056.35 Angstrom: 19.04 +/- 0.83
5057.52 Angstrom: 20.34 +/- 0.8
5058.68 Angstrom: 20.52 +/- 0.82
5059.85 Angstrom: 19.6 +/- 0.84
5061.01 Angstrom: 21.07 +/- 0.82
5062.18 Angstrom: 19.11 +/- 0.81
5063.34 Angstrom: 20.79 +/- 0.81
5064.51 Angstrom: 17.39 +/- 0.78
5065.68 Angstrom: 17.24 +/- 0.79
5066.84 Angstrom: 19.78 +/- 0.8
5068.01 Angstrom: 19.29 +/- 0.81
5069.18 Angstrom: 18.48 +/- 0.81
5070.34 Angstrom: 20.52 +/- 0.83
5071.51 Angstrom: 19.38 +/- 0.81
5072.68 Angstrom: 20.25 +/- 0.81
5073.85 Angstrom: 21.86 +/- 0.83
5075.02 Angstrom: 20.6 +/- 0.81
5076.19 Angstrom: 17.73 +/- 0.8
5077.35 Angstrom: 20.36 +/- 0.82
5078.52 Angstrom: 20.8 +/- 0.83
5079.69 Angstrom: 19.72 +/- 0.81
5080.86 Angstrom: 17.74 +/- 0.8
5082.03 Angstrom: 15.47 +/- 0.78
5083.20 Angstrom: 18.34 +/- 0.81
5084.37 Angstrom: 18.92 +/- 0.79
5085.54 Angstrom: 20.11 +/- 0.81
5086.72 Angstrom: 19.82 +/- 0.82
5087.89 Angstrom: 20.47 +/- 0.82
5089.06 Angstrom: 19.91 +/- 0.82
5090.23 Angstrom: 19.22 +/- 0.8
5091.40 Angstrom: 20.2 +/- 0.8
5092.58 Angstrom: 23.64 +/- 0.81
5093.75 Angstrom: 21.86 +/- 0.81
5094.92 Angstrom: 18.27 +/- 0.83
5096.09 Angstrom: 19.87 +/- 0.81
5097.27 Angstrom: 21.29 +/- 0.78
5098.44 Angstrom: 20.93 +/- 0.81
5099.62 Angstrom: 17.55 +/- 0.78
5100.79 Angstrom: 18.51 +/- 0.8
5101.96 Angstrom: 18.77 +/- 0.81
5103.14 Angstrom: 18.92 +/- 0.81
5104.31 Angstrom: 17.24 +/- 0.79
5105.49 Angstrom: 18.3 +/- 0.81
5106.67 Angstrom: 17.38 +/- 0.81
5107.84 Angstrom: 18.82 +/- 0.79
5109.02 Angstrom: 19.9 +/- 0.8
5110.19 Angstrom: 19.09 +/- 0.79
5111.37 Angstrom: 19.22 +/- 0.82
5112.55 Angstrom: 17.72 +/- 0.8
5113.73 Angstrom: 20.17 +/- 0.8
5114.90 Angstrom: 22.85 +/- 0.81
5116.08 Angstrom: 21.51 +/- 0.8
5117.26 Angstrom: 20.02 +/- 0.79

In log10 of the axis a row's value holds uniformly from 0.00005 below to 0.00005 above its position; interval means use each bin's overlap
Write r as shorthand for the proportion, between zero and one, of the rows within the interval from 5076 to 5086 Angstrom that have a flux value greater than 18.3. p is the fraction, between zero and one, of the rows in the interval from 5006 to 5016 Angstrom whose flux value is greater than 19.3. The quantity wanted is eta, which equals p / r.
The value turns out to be 0.00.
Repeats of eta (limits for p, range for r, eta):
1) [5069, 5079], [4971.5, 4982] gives 1.00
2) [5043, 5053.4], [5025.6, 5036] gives 0.86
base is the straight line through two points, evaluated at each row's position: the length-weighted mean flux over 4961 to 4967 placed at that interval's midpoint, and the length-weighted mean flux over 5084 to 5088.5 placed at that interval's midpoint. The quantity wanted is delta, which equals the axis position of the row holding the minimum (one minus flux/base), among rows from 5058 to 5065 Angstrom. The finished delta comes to 5061.01 Angstrom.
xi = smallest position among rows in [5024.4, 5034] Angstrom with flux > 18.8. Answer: 5029.65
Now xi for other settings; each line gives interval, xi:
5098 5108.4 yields 5098.44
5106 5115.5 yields 5107.84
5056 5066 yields 5056.35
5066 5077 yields 5066.84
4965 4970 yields 4968.64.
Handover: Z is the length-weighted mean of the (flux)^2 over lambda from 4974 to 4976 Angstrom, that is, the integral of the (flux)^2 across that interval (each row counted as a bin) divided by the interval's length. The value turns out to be 356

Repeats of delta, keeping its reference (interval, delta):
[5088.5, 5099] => 5092.58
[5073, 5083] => 5073.85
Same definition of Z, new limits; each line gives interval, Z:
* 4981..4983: 246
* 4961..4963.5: 236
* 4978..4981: 367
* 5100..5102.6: 345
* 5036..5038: 355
